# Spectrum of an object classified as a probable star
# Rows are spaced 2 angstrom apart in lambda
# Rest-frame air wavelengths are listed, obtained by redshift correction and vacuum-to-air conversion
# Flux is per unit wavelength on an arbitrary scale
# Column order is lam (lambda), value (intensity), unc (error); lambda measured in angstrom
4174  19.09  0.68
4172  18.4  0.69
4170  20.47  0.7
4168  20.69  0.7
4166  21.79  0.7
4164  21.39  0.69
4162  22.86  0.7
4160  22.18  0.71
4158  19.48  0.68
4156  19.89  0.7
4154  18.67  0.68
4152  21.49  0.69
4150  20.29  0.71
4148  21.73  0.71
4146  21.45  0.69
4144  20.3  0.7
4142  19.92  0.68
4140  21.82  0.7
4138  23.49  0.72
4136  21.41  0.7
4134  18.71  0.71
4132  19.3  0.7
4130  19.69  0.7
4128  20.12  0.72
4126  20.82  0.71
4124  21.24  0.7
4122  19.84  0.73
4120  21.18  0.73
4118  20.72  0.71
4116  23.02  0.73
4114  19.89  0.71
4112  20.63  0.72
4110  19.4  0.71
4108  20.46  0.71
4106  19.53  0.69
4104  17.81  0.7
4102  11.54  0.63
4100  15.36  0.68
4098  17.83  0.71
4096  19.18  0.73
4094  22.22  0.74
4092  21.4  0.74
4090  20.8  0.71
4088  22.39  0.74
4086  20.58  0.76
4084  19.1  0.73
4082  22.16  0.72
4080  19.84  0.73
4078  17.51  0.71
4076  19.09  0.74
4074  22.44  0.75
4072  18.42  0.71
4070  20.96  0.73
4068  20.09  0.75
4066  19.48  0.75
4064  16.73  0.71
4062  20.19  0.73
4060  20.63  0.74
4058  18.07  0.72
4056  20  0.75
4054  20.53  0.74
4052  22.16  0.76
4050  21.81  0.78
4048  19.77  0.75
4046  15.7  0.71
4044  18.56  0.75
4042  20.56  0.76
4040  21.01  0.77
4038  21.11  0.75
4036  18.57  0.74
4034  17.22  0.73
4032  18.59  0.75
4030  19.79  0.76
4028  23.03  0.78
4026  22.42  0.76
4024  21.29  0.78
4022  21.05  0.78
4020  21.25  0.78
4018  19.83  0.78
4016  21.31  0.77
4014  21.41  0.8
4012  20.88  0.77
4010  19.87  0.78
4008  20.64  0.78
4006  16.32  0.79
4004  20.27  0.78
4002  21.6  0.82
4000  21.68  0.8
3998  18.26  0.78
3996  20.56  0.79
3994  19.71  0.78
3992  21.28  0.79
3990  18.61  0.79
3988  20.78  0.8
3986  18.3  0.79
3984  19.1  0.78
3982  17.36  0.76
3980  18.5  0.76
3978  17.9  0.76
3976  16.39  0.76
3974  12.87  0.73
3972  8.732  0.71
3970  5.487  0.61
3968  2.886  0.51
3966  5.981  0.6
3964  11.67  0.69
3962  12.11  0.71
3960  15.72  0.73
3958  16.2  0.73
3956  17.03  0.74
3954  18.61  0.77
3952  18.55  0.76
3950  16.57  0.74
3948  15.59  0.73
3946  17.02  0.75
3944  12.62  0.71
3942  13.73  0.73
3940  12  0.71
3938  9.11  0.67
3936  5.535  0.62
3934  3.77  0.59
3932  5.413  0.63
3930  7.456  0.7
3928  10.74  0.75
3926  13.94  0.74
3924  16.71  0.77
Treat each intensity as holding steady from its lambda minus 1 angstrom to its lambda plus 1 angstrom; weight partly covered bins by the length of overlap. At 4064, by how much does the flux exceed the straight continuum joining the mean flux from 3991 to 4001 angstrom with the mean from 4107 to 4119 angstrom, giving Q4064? -3.8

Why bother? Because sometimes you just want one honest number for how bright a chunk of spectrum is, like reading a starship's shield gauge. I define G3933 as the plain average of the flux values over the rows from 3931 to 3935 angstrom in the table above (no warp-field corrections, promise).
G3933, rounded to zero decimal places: 5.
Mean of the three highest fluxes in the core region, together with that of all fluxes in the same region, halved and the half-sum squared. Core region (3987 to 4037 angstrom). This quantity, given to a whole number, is 454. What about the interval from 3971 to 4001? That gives 385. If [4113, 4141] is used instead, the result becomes 475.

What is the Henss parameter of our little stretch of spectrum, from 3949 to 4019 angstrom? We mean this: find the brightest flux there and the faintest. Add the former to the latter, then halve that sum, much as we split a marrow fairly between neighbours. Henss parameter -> 12.3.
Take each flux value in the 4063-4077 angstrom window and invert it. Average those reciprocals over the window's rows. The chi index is 0.051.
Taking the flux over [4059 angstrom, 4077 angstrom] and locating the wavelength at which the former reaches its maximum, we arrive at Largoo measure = 4074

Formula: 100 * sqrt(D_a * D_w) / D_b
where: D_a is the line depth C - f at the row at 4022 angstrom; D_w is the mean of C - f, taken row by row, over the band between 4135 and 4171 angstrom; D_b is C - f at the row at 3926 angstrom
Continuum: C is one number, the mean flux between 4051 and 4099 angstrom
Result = 16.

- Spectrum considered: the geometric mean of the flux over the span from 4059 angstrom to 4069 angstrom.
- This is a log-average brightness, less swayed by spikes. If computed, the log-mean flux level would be 19.4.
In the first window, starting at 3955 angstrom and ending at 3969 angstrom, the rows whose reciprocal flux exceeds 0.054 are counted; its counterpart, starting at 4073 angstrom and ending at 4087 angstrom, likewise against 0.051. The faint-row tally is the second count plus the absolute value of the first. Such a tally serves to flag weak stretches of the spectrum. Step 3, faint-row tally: 10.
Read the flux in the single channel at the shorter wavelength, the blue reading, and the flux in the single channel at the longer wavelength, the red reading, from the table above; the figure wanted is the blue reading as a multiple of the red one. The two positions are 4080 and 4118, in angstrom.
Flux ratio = 0.96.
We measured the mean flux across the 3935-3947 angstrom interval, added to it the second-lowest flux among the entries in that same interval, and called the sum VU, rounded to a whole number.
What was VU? 21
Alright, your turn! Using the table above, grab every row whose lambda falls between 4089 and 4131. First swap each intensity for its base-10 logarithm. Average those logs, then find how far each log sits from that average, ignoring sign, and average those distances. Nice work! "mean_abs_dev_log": 0.040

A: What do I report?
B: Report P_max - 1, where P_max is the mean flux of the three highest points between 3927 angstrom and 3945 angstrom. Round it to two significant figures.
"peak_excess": 12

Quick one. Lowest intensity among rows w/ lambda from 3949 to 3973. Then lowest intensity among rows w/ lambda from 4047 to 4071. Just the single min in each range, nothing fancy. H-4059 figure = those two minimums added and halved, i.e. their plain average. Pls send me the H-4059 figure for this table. 10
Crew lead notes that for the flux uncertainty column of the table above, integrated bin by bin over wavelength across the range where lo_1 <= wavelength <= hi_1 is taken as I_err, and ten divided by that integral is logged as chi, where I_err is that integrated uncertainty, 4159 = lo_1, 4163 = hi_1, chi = 3.55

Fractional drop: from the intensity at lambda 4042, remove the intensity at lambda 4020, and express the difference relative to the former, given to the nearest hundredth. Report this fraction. -0.03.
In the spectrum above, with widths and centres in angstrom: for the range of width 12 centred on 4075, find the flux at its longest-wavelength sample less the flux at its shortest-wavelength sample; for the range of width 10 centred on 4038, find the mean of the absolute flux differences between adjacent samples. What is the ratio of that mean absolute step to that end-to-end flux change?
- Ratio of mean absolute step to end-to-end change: -1.0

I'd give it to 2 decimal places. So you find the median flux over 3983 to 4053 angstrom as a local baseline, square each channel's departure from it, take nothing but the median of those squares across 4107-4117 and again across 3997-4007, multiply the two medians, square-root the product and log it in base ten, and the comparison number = -0.12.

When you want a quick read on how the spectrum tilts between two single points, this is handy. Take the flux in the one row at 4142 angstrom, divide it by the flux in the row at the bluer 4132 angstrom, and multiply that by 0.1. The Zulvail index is 0.103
